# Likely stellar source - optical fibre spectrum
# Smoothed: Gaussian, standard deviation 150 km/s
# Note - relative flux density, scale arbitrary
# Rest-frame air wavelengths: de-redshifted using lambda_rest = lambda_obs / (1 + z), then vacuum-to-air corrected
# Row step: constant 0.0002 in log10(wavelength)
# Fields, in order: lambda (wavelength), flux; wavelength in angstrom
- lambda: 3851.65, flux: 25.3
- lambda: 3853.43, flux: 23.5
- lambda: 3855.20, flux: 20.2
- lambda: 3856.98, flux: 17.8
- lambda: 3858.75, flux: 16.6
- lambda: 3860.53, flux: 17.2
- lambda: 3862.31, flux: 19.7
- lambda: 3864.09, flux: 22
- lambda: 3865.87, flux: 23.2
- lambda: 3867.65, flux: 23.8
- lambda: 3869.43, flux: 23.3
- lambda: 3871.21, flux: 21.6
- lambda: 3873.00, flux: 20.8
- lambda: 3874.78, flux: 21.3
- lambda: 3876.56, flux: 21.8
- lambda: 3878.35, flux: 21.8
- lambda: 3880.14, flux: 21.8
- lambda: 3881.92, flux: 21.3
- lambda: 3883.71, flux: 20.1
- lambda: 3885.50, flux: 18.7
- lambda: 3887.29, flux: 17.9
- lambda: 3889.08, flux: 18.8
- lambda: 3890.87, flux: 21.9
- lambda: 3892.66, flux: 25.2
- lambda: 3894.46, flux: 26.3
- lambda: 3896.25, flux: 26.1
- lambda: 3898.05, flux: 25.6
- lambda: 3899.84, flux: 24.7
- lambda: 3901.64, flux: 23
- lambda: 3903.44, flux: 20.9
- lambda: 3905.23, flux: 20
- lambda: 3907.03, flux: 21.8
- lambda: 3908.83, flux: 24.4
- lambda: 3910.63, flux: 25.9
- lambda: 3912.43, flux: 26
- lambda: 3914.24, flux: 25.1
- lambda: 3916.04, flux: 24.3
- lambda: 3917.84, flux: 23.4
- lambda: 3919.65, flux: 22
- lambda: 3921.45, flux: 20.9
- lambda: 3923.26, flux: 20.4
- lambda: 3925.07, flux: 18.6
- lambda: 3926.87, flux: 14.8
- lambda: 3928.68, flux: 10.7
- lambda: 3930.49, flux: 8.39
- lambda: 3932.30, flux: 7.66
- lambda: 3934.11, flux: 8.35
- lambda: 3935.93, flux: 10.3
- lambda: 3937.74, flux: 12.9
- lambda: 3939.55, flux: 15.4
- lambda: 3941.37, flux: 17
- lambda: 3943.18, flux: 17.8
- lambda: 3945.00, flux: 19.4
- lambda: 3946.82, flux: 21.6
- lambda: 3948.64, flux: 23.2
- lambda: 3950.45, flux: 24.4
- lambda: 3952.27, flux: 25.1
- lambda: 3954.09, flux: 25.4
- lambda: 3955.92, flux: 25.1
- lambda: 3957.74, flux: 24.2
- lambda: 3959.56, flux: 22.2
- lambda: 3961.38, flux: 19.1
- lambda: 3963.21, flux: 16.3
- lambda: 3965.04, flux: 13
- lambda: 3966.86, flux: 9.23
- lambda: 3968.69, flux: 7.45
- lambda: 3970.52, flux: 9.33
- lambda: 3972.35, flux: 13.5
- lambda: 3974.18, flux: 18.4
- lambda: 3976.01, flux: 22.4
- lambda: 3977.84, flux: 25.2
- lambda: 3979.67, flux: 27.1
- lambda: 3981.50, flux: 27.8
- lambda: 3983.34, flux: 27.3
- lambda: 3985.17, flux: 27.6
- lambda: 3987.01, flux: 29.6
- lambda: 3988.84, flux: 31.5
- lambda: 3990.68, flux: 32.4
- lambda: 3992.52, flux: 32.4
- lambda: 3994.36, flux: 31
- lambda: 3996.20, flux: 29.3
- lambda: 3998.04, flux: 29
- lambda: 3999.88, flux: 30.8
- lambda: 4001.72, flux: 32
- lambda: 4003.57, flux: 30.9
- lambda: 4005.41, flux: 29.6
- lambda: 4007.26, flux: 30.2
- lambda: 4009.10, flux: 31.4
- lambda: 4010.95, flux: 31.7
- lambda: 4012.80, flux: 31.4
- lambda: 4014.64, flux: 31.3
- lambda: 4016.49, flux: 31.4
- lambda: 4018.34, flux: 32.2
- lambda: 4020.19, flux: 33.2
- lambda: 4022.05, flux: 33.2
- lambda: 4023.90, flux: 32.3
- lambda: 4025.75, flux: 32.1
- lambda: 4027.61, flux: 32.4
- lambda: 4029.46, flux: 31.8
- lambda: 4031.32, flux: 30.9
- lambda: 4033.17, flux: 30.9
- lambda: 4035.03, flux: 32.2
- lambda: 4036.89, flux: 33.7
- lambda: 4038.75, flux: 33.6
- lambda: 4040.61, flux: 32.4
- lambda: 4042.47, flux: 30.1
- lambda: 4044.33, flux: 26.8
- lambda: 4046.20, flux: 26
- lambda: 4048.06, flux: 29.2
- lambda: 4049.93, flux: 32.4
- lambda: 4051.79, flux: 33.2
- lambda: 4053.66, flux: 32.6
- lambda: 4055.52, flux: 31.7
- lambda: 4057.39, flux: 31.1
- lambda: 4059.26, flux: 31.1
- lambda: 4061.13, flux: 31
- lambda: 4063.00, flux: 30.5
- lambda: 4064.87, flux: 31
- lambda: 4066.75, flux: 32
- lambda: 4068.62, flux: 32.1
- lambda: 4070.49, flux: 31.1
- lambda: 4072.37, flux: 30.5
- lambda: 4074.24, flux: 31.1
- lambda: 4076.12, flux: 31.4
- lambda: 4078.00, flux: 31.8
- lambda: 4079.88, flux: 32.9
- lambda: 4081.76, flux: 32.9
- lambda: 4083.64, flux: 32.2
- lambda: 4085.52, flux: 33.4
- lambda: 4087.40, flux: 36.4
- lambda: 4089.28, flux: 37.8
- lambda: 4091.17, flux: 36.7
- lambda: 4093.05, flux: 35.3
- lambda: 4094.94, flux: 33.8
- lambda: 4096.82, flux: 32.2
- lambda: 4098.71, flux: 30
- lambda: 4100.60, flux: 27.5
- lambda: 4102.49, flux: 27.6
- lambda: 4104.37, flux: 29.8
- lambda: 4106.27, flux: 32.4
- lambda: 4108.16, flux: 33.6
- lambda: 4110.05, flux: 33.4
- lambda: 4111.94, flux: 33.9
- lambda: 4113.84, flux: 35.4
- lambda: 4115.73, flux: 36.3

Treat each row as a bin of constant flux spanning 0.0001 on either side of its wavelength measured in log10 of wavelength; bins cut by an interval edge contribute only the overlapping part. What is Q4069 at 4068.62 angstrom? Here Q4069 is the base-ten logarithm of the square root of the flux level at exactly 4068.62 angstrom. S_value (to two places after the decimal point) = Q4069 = 0.75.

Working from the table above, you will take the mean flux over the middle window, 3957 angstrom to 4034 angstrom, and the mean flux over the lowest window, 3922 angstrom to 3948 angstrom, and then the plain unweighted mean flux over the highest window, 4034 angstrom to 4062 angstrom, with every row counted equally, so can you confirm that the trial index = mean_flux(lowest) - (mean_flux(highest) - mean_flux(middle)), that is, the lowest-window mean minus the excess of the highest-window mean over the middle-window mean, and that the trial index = 10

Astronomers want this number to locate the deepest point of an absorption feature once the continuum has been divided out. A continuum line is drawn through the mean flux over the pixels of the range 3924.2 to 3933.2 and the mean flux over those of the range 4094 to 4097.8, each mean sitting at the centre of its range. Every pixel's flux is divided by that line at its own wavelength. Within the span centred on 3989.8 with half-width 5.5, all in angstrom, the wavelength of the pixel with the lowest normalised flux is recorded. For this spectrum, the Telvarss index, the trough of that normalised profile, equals 3985.17 angstrom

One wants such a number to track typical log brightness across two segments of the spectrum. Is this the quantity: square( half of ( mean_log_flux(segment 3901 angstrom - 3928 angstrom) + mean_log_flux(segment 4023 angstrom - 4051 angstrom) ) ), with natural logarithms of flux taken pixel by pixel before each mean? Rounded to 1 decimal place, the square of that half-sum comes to 10.6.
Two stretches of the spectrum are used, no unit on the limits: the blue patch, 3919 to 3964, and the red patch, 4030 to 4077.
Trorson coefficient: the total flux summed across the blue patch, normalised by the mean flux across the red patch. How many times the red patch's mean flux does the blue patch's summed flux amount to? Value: 14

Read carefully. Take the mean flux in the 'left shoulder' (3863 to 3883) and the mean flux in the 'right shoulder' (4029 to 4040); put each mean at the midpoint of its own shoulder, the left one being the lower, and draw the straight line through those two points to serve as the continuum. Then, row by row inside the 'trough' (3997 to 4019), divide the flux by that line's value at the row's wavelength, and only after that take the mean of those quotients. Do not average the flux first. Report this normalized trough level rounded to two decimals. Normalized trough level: 1.01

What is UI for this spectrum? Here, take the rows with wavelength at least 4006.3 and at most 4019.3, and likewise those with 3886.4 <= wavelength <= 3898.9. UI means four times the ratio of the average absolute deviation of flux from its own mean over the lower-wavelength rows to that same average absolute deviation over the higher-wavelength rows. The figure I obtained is 35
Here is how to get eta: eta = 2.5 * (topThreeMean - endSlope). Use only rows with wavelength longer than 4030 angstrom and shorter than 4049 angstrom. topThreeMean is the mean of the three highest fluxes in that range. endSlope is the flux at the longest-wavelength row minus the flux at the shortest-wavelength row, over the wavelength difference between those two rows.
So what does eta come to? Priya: 83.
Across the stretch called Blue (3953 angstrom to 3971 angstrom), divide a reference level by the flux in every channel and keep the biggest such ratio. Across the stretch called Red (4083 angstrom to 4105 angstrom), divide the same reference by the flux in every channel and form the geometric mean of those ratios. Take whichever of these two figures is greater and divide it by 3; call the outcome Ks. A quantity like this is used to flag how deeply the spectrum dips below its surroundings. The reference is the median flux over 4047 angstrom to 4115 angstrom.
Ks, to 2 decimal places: 1.44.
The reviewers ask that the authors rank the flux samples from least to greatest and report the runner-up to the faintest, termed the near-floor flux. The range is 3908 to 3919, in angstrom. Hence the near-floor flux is 24.3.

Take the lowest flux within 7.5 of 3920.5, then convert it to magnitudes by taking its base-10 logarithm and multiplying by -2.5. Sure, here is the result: -2.93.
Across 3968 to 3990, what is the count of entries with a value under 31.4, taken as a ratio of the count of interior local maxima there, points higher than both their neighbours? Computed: 11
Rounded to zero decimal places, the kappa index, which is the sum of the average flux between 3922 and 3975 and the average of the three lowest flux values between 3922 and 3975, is 24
